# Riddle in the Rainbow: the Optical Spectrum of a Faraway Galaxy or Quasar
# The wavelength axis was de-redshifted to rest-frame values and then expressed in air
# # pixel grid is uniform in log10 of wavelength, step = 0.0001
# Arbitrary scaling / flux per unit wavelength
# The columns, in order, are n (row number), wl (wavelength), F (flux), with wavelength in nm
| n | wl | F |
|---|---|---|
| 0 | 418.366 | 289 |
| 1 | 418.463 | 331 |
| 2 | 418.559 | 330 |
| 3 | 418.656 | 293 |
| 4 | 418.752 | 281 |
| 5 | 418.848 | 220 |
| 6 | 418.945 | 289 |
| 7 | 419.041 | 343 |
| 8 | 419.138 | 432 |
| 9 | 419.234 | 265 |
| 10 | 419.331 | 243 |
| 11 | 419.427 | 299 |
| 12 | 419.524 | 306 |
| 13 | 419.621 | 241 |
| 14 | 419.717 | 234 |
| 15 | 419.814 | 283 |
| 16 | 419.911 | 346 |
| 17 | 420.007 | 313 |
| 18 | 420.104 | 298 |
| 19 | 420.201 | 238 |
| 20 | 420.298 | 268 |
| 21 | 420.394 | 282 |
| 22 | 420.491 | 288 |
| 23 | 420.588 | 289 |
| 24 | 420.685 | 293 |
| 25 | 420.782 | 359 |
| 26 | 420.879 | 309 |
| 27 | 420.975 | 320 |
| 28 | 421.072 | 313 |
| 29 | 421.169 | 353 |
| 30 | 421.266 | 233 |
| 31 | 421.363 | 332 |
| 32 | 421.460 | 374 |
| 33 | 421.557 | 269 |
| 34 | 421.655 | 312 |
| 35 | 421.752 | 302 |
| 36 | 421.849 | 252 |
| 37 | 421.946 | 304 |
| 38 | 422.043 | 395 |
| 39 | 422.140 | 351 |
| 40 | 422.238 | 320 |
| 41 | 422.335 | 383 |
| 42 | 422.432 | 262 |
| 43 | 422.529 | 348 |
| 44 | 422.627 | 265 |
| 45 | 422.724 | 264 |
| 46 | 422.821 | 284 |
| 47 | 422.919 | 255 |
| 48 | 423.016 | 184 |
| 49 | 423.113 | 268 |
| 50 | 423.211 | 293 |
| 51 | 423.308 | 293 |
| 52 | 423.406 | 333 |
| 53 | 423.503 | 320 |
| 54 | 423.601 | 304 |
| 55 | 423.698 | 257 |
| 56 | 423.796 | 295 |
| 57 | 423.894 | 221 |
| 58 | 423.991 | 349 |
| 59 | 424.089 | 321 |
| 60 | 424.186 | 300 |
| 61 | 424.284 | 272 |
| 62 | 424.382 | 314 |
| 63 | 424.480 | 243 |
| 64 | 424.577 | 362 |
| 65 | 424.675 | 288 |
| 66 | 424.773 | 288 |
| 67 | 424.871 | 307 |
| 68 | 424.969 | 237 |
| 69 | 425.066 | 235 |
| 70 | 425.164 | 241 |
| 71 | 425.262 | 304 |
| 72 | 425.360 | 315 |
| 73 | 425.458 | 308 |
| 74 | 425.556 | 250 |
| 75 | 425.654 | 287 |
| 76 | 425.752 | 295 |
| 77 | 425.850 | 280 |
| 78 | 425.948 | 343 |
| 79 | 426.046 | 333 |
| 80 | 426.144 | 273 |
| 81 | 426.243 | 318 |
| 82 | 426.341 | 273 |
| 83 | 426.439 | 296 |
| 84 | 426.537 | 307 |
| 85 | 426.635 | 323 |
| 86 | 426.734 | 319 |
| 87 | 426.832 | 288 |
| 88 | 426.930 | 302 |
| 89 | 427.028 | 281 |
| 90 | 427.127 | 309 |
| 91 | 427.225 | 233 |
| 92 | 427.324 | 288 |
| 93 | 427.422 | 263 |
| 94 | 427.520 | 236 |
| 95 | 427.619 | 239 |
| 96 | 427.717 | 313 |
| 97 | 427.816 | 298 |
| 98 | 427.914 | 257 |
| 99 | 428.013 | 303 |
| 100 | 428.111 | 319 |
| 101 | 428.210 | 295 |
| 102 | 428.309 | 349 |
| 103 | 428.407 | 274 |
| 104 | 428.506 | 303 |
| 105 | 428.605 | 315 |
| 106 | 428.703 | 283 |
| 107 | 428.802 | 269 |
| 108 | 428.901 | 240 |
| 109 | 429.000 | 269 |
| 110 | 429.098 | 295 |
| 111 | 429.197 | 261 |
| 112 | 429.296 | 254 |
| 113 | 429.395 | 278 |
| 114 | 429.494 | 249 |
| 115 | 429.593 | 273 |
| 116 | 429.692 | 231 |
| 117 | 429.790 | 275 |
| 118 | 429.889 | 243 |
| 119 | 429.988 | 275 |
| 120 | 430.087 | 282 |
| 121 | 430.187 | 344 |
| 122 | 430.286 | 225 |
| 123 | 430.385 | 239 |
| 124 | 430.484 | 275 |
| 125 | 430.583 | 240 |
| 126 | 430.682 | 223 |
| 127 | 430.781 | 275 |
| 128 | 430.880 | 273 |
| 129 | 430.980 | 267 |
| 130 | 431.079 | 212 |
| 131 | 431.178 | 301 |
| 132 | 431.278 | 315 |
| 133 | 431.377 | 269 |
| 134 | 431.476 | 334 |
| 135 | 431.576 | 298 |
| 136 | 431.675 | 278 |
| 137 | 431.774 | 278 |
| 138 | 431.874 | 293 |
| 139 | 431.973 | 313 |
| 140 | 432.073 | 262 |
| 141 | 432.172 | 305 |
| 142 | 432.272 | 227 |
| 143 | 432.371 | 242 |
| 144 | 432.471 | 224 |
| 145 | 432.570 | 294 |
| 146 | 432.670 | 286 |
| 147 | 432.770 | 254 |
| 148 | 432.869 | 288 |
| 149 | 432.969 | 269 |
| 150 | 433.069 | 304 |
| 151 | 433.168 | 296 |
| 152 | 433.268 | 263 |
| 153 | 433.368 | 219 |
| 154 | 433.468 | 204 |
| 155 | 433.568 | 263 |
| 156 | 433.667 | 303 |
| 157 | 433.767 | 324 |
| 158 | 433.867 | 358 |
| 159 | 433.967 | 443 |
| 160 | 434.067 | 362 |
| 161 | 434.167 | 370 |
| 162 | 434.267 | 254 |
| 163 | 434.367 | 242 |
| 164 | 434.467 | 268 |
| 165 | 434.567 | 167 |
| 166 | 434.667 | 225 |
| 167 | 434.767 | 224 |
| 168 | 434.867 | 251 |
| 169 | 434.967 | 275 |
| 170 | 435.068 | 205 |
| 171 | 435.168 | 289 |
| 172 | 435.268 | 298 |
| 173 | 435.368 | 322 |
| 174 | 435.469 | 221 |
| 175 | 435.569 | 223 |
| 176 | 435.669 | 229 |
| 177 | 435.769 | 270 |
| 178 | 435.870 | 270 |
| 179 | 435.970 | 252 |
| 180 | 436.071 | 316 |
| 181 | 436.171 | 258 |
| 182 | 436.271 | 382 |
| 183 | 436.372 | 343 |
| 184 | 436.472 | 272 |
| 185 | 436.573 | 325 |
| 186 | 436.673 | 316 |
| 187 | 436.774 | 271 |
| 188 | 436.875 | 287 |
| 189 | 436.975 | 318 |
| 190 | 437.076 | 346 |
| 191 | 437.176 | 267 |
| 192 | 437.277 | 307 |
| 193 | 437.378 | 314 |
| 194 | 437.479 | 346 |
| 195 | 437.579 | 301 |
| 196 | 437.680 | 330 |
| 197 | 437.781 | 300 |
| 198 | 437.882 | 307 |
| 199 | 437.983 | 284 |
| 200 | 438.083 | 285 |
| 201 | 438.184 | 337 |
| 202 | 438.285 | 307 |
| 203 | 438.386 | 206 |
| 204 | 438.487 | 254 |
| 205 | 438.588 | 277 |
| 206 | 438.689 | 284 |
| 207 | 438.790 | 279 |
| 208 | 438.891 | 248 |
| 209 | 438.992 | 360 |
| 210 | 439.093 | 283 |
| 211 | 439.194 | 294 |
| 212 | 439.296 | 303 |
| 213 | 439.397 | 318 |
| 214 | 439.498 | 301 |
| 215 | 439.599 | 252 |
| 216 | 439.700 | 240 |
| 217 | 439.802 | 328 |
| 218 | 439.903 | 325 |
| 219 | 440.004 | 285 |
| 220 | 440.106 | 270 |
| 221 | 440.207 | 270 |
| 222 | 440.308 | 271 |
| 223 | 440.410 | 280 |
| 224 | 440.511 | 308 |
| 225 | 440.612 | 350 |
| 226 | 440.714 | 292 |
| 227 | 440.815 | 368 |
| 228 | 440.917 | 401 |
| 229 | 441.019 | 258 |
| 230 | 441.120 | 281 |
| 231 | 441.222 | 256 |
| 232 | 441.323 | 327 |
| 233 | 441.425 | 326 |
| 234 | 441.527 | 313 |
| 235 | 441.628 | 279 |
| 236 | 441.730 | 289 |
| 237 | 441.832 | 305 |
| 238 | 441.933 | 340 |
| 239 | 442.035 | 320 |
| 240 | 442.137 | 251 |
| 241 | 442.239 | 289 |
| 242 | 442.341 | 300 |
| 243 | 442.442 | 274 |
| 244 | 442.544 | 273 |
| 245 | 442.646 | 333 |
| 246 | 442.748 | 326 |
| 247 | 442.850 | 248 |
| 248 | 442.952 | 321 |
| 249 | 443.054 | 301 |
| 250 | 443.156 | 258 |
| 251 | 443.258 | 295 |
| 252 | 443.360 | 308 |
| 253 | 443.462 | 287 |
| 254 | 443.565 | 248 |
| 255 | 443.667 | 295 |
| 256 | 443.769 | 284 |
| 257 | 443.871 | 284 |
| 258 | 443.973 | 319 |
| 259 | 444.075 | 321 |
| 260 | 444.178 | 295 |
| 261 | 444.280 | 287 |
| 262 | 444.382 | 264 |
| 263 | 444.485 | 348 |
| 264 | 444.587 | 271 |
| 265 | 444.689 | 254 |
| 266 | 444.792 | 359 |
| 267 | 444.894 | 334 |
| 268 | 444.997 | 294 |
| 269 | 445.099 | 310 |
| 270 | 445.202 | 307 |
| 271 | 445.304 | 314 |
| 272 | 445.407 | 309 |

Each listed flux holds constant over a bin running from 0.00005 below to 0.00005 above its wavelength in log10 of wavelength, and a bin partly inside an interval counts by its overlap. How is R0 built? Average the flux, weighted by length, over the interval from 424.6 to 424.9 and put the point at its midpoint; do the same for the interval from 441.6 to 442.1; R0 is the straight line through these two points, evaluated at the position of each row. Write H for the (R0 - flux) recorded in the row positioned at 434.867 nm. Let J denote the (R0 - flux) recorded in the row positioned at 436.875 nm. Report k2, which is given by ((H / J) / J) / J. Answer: 0.011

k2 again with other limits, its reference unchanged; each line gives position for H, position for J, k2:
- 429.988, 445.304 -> -0.102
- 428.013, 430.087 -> 0.000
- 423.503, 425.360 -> 0.005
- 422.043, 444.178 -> -0.054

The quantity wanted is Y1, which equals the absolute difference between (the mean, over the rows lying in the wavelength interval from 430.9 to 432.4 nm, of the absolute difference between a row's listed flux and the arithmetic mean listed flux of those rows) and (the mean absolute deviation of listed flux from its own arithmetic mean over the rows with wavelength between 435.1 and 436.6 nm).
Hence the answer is 11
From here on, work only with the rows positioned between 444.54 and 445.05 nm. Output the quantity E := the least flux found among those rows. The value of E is 254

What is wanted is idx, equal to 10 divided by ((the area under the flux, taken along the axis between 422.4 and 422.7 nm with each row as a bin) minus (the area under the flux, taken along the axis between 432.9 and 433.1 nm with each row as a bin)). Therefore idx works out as 0.3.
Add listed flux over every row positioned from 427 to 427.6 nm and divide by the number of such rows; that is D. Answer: 268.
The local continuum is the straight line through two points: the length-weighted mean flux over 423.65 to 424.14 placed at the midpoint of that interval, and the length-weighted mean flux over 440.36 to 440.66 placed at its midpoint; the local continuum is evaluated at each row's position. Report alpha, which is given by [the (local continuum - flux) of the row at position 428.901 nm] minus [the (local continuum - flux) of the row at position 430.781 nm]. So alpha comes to 32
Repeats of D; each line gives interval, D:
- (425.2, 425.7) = 293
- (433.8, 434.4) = 338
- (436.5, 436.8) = 304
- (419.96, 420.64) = 282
